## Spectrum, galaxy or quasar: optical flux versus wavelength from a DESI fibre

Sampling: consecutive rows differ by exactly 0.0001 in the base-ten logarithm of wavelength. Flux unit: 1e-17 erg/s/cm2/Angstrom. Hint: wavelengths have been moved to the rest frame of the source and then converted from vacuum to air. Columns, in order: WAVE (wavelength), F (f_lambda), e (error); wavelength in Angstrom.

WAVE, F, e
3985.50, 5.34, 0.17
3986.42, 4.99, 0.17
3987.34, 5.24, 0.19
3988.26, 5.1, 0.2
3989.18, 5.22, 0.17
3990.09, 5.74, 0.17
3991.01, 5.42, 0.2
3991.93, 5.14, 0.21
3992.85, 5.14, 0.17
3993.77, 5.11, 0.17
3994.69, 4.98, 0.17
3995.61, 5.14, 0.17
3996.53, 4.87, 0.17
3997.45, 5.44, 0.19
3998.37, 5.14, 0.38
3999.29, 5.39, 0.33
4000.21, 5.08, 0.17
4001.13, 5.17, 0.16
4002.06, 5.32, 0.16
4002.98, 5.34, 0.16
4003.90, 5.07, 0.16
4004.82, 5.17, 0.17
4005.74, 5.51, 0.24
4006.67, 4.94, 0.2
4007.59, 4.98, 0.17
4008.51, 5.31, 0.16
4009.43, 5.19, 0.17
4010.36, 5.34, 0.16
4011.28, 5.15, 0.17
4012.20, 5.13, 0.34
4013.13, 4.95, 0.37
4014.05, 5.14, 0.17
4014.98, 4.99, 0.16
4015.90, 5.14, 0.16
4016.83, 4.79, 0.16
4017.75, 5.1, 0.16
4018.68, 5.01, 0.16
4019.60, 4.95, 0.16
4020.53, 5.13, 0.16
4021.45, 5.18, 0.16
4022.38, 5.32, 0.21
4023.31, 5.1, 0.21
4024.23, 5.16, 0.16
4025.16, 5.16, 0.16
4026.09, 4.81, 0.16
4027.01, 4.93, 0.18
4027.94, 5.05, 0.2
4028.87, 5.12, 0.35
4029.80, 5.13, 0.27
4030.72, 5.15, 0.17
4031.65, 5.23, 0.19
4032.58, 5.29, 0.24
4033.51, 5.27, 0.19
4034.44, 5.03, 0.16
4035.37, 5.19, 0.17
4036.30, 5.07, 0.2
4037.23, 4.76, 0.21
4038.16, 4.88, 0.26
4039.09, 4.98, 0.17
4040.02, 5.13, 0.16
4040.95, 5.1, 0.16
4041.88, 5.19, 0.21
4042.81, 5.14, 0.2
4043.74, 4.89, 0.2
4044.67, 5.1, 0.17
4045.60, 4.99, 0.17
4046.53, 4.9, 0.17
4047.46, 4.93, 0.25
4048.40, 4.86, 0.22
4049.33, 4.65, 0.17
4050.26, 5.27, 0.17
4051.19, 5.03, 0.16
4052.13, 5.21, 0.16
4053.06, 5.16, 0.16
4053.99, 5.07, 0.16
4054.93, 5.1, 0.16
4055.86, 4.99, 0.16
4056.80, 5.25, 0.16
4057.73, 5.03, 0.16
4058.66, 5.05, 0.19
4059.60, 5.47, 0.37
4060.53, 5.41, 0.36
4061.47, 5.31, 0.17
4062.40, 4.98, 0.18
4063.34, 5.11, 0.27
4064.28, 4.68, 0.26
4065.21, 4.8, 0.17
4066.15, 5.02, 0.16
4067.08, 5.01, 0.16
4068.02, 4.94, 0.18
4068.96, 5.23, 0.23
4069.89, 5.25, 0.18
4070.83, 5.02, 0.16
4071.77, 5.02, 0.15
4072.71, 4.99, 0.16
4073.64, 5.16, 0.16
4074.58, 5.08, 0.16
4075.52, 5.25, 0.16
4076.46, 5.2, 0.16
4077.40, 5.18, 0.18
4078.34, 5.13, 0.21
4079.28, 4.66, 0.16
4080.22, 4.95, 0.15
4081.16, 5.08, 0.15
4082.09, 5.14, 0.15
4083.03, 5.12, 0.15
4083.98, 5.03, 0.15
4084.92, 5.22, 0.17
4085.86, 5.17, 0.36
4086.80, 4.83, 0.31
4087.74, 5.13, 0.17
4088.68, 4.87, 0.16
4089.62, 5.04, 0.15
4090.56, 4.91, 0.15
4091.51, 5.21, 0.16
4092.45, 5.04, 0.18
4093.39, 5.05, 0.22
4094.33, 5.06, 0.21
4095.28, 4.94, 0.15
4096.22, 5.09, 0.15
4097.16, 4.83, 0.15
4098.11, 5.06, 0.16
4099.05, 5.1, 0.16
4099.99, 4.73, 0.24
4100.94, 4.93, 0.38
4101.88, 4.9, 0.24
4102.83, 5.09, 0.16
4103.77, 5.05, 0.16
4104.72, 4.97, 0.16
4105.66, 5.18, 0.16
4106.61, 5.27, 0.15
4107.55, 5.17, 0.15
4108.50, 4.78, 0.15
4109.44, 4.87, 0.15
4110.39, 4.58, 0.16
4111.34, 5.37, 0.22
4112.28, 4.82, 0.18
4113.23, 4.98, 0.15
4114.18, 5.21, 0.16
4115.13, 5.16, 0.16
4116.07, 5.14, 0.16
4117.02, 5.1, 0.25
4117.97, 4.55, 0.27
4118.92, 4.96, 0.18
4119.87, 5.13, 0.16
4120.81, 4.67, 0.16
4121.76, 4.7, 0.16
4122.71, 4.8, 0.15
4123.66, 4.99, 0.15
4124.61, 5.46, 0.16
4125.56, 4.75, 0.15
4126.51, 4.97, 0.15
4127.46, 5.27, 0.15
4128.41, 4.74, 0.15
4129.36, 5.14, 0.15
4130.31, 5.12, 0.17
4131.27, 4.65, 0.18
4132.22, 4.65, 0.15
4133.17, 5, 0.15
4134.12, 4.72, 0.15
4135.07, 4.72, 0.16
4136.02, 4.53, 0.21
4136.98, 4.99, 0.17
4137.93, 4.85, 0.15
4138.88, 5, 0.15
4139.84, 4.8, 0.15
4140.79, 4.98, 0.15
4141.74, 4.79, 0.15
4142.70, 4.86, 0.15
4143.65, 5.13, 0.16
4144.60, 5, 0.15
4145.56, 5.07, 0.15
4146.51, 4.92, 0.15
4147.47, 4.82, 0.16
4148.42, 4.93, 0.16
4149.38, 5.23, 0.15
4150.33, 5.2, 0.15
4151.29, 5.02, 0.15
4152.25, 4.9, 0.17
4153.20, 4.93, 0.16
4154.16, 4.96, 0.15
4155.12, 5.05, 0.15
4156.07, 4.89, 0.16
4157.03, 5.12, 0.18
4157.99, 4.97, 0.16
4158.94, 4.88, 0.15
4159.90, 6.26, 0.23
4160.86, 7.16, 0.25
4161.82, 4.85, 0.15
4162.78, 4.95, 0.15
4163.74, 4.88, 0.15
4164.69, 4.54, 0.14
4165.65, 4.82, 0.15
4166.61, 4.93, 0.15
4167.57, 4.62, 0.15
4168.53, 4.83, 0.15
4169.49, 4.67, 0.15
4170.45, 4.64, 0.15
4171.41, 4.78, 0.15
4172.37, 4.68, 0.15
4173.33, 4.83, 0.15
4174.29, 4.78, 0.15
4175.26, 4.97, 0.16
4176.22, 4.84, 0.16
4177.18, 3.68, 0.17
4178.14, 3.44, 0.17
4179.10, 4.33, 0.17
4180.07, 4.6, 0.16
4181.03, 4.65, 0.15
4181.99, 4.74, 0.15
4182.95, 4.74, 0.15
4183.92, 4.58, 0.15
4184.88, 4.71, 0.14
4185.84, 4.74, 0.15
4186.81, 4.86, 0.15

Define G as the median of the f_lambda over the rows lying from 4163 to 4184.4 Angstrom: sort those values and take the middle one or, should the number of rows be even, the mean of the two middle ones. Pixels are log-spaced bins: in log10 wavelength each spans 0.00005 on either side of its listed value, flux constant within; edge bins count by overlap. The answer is 4.71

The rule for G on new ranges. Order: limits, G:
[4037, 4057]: 5.05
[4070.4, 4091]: 5.08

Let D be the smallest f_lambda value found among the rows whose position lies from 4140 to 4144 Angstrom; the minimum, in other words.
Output 4.79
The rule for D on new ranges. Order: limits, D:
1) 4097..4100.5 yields 4.73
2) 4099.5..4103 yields 4.73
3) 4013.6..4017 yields 4.79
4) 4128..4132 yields 4.65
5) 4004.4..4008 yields 4.94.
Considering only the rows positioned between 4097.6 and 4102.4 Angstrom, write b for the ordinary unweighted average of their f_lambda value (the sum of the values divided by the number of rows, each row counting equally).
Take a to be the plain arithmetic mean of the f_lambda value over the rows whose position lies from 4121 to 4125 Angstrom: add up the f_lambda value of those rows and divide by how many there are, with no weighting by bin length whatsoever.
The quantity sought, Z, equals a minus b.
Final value 0.04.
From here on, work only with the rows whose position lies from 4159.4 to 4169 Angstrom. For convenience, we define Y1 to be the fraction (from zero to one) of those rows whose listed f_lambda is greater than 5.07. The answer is 0.20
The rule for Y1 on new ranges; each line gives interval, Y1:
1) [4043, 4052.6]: 0.30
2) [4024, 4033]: 0.70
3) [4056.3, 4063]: 0.57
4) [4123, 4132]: 0.44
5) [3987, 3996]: 0.90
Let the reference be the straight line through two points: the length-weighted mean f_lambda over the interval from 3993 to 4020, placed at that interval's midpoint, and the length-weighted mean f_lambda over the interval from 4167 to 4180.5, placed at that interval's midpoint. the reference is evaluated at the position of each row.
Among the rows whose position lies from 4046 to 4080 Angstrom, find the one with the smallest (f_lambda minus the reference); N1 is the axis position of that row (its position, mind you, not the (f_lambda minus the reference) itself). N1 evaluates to 4049.33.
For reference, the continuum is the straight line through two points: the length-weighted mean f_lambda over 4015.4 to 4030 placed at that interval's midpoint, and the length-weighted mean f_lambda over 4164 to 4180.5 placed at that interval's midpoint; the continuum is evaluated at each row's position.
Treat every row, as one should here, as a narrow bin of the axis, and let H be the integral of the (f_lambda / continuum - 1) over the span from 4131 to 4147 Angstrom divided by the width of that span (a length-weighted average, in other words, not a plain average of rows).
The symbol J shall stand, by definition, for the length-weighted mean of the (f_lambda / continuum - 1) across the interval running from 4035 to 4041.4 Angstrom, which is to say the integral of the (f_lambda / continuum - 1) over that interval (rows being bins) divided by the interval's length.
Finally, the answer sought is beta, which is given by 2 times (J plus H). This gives 0.07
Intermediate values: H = 0.036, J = -0.001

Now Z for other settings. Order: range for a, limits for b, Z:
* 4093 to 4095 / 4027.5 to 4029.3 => -0.03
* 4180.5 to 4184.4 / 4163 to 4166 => -0.07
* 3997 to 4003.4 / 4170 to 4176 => 0.49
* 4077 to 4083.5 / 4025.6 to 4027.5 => 0.17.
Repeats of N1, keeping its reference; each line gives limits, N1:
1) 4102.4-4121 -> 4117.97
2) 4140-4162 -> 4141.74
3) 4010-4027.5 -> 4016.83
